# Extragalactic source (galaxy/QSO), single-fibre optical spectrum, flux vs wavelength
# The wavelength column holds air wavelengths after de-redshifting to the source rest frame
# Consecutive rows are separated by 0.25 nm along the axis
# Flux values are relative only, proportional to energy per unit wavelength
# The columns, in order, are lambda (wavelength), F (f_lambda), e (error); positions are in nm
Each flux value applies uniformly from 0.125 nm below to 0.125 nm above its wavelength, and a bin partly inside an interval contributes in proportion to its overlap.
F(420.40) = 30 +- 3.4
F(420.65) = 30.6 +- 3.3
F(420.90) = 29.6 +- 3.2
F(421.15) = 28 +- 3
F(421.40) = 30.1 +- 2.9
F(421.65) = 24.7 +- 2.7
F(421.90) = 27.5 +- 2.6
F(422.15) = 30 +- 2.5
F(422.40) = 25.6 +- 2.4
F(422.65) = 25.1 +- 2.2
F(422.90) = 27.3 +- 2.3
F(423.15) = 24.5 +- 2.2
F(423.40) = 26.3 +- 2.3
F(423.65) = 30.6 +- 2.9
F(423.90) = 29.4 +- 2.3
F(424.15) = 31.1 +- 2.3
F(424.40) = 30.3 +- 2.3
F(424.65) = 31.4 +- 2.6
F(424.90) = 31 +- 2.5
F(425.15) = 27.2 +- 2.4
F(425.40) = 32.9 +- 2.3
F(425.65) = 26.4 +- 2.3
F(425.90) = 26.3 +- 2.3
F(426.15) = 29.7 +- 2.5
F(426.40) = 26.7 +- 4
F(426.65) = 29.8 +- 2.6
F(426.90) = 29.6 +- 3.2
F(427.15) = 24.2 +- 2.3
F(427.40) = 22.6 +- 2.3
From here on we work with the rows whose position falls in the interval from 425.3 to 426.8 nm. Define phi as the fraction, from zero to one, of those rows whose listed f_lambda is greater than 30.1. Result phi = 0.2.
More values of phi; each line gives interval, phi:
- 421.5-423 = 0.0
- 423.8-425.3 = 0.7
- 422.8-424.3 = 0.3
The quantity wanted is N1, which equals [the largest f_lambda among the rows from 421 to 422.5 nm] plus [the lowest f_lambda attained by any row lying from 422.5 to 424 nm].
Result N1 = 54.6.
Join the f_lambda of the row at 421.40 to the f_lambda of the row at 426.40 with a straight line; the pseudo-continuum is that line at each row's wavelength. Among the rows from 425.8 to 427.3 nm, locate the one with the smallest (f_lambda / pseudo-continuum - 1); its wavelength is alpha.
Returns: 427.15 nm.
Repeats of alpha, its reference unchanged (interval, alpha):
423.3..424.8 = 423.40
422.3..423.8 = 423.15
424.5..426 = 425.65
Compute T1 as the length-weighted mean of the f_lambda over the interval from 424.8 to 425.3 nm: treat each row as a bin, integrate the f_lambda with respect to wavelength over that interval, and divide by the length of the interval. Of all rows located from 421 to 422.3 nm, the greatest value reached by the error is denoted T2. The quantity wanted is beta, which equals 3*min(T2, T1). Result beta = 9.0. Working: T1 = 29.2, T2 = 3.0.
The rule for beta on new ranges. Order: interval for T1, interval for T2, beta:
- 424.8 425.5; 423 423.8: 8.7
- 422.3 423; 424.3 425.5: 7.8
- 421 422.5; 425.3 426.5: 12.0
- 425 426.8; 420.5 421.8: 9.9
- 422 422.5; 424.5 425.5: 7.8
